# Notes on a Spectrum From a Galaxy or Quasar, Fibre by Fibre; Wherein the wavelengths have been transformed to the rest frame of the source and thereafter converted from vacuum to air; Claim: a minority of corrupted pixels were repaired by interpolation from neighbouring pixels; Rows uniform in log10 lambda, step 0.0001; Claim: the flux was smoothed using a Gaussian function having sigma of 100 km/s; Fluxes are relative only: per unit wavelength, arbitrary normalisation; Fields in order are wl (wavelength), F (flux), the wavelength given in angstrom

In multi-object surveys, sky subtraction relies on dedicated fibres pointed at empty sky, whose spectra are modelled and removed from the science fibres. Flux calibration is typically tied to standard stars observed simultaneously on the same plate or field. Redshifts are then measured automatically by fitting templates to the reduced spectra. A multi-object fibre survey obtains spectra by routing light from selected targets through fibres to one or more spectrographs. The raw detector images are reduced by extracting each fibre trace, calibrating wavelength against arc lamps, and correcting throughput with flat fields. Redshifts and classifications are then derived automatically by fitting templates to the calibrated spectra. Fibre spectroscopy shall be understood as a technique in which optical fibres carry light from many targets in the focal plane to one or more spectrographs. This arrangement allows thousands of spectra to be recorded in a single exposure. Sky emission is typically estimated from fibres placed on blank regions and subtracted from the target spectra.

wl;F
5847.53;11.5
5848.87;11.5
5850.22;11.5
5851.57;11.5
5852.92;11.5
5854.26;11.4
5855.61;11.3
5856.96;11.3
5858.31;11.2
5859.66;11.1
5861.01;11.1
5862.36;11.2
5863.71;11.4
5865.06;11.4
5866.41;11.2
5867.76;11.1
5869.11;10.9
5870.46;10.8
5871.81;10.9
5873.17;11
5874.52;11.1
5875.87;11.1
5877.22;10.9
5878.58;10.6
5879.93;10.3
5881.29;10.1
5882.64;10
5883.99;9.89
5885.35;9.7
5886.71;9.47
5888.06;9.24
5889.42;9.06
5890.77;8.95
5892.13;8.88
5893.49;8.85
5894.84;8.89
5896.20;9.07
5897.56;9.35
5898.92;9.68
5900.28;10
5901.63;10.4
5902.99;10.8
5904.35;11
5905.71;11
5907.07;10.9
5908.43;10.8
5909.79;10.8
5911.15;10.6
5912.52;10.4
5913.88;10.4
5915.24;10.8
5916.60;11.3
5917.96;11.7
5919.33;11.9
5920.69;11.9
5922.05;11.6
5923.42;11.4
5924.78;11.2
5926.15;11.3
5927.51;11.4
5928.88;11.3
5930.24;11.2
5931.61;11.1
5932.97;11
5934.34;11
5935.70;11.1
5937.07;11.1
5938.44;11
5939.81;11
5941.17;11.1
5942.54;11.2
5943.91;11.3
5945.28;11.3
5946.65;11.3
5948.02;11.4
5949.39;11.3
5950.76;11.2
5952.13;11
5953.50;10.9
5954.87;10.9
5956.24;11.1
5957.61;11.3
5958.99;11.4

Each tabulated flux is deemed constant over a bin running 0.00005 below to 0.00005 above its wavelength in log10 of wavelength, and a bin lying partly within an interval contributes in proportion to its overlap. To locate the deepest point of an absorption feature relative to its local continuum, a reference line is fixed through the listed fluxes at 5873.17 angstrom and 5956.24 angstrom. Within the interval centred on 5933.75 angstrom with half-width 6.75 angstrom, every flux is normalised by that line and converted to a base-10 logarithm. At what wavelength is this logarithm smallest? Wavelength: 5939.81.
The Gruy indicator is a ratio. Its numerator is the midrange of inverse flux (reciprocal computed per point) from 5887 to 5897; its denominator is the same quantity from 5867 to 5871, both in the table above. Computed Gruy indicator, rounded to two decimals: 1.21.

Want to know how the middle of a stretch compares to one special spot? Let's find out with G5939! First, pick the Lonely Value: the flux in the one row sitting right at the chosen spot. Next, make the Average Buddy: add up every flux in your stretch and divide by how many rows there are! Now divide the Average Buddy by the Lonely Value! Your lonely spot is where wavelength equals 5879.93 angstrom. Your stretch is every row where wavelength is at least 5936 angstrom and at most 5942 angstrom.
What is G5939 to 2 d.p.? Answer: 1.07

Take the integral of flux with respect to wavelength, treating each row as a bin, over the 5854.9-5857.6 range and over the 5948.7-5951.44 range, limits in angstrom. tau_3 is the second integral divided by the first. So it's 1.01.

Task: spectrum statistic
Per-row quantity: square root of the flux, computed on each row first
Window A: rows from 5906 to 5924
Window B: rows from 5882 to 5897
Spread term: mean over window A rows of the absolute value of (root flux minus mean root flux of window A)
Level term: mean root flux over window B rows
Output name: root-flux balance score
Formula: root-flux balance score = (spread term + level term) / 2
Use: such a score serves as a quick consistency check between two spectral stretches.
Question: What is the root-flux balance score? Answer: 1.56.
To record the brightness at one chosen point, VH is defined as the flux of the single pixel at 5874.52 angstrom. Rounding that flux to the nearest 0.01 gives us 11.10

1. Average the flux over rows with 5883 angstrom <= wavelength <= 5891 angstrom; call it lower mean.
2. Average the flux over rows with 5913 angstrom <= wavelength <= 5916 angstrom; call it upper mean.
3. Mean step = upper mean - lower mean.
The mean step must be 1.2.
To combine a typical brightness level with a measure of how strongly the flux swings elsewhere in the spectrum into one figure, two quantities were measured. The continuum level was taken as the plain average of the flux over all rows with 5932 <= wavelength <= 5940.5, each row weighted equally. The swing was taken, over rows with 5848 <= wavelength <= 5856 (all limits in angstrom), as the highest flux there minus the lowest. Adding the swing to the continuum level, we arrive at 11.2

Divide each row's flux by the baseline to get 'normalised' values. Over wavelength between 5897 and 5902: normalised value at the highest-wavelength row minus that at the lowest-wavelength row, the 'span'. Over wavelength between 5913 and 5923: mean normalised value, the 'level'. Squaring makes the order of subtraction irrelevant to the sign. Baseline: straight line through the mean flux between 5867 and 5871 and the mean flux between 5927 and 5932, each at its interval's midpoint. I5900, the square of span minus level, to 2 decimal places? 0.85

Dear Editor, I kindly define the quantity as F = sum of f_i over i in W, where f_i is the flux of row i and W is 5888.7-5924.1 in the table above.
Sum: 270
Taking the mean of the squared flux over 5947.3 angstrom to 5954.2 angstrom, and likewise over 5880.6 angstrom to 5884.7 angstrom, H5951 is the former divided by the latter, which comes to 1.25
